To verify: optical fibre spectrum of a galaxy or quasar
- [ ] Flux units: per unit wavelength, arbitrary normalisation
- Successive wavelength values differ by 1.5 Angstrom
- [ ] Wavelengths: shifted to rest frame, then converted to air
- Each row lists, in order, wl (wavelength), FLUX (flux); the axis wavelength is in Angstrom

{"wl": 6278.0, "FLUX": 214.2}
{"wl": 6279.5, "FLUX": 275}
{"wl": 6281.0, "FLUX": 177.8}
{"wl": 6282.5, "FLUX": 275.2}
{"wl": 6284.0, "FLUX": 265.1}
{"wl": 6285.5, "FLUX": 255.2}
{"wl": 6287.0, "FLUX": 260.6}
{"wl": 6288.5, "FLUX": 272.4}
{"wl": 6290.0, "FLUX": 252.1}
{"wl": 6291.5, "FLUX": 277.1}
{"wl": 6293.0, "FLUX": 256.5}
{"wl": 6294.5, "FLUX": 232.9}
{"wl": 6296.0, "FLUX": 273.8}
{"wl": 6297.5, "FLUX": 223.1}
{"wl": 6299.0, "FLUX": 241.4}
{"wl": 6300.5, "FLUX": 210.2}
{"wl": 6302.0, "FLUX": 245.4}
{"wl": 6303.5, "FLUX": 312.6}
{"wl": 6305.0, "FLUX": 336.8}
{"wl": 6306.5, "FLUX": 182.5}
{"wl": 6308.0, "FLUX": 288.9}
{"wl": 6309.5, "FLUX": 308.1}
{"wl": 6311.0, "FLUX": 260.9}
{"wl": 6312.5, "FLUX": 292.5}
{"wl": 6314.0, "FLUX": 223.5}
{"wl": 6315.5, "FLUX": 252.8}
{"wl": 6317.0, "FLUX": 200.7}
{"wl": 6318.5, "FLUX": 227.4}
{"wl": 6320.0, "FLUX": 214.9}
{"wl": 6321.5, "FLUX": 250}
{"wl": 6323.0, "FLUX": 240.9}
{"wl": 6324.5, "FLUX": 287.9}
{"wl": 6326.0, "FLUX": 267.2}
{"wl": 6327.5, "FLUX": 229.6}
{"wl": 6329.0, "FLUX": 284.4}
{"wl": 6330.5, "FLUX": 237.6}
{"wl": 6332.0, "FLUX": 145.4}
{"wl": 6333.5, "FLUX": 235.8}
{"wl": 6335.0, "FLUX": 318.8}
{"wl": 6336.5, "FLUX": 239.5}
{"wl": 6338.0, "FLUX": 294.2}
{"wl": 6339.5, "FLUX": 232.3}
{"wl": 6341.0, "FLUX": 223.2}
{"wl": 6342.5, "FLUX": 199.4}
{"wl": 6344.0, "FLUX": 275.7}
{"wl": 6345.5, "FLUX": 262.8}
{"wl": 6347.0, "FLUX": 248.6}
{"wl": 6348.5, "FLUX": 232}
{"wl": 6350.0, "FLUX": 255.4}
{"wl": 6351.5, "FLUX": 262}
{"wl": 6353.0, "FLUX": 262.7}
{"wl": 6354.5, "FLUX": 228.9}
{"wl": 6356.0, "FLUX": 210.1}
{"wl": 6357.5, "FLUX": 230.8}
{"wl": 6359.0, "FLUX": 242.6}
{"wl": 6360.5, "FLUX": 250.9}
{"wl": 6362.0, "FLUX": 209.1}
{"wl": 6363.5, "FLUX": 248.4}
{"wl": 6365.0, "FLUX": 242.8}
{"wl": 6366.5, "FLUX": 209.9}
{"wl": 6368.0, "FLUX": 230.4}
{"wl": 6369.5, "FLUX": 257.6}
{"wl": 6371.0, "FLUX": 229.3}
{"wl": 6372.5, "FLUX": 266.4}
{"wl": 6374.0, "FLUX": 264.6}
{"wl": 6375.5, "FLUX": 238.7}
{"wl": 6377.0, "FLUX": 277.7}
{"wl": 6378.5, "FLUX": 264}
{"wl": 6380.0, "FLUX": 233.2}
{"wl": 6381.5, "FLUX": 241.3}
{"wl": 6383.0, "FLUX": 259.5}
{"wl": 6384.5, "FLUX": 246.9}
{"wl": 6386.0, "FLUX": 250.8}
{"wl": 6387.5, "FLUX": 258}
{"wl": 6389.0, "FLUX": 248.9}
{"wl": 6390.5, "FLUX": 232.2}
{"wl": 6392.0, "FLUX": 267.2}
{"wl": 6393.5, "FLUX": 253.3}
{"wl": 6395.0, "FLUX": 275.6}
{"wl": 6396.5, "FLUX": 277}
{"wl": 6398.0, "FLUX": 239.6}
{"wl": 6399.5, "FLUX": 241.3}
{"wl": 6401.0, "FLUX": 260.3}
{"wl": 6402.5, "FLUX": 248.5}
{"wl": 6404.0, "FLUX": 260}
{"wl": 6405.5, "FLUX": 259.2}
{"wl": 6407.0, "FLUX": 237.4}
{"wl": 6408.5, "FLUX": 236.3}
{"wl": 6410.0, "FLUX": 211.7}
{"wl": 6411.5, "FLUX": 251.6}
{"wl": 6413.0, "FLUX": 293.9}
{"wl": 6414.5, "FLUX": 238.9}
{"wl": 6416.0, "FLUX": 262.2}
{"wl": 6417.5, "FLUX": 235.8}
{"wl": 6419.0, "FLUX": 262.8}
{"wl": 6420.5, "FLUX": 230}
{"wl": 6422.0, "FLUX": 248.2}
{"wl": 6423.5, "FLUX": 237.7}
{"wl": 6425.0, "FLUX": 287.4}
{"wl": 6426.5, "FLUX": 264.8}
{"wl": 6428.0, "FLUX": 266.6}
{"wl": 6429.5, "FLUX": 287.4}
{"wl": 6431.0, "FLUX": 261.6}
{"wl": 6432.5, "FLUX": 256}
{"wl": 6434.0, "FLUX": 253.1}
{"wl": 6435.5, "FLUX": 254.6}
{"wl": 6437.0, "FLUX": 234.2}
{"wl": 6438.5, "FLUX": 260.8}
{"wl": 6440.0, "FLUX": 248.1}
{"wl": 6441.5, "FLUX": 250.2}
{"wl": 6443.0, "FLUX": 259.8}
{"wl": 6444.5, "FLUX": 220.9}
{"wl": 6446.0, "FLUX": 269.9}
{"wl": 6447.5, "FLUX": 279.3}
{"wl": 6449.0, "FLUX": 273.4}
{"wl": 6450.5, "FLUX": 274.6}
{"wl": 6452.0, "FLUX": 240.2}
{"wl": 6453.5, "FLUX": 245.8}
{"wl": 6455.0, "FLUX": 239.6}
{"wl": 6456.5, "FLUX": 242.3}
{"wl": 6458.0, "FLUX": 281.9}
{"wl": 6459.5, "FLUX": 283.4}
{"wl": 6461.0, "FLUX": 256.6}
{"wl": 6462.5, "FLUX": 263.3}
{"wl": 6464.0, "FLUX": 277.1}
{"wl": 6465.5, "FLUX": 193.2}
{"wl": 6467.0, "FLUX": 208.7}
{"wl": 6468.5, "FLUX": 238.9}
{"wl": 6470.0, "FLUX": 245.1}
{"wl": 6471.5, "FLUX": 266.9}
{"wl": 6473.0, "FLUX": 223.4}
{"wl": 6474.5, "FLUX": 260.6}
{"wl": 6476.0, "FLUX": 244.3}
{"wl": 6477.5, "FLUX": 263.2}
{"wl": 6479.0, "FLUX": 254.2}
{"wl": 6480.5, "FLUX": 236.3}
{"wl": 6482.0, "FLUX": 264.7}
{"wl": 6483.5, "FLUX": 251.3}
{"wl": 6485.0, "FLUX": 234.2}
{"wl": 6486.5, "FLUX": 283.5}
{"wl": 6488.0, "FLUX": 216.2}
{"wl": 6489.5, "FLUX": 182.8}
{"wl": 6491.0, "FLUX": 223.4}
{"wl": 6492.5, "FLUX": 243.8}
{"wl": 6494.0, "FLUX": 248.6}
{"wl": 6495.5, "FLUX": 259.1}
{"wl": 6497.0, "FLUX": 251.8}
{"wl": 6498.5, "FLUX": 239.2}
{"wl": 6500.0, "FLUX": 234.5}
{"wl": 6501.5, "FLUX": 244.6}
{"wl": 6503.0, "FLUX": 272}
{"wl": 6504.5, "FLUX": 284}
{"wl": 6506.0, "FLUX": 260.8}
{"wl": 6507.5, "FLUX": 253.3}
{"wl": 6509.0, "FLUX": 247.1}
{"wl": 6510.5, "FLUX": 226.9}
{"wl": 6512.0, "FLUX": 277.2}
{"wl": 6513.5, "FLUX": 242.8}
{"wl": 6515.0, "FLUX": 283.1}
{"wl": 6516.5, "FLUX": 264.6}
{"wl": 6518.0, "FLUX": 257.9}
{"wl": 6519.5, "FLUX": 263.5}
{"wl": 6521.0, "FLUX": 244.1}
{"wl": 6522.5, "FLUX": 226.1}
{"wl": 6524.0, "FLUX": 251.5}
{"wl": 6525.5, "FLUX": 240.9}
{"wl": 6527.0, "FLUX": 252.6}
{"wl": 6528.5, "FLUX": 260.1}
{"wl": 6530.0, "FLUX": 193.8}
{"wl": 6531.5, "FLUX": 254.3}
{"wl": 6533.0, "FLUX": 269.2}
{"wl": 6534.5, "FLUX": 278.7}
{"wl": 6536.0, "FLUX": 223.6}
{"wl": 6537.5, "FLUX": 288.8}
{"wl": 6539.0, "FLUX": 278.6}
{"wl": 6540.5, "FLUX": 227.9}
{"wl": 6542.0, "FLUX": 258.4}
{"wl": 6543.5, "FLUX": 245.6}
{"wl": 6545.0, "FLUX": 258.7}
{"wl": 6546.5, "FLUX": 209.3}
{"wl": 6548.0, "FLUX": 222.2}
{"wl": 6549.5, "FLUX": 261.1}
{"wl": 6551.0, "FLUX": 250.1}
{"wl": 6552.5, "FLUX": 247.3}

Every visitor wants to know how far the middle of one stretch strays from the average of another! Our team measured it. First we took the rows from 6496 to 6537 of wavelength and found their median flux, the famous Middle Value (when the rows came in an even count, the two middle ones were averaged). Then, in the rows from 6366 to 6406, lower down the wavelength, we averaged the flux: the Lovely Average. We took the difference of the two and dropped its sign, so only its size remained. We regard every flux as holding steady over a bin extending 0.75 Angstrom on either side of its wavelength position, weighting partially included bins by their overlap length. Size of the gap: 1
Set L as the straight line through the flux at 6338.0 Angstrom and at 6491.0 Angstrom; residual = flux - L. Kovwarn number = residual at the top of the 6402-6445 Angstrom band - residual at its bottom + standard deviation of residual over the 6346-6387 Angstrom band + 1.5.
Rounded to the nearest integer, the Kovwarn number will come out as 13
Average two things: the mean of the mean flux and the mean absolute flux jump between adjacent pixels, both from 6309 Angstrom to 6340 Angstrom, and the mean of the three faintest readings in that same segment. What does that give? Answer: 168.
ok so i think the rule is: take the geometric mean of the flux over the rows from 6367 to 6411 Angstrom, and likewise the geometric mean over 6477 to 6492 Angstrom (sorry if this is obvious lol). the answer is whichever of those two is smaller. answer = 239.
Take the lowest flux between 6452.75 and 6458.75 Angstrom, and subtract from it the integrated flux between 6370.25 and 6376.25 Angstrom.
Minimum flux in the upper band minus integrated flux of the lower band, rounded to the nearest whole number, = -1259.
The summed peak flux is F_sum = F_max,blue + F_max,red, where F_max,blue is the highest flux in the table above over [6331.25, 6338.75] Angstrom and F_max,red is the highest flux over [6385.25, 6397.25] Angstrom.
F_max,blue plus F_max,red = 596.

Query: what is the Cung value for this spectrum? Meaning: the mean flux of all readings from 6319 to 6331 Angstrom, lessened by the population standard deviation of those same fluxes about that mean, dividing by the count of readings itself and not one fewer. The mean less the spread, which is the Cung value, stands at 227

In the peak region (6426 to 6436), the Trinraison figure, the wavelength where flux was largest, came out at 6429.5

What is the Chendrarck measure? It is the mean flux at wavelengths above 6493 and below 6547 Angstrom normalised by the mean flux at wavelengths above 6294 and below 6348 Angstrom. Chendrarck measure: 1.01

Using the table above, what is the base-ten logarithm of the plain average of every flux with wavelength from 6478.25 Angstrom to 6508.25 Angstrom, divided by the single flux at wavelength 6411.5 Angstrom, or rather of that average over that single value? -0.01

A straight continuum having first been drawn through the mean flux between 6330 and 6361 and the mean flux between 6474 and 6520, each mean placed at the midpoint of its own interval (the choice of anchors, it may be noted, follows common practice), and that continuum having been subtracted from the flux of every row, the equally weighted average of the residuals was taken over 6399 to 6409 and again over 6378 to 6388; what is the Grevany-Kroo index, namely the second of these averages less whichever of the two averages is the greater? 0.00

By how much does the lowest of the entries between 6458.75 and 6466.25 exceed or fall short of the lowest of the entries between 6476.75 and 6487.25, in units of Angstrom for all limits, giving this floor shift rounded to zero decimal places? -41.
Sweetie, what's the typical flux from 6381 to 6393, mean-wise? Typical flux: 251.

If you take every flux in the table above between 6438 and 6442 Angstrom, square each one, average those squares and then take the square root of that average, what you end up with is 253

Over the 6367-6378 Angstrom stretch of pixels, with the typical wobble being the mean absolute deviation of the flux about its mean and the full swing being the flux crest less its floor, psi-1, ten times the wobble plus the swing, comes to 214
